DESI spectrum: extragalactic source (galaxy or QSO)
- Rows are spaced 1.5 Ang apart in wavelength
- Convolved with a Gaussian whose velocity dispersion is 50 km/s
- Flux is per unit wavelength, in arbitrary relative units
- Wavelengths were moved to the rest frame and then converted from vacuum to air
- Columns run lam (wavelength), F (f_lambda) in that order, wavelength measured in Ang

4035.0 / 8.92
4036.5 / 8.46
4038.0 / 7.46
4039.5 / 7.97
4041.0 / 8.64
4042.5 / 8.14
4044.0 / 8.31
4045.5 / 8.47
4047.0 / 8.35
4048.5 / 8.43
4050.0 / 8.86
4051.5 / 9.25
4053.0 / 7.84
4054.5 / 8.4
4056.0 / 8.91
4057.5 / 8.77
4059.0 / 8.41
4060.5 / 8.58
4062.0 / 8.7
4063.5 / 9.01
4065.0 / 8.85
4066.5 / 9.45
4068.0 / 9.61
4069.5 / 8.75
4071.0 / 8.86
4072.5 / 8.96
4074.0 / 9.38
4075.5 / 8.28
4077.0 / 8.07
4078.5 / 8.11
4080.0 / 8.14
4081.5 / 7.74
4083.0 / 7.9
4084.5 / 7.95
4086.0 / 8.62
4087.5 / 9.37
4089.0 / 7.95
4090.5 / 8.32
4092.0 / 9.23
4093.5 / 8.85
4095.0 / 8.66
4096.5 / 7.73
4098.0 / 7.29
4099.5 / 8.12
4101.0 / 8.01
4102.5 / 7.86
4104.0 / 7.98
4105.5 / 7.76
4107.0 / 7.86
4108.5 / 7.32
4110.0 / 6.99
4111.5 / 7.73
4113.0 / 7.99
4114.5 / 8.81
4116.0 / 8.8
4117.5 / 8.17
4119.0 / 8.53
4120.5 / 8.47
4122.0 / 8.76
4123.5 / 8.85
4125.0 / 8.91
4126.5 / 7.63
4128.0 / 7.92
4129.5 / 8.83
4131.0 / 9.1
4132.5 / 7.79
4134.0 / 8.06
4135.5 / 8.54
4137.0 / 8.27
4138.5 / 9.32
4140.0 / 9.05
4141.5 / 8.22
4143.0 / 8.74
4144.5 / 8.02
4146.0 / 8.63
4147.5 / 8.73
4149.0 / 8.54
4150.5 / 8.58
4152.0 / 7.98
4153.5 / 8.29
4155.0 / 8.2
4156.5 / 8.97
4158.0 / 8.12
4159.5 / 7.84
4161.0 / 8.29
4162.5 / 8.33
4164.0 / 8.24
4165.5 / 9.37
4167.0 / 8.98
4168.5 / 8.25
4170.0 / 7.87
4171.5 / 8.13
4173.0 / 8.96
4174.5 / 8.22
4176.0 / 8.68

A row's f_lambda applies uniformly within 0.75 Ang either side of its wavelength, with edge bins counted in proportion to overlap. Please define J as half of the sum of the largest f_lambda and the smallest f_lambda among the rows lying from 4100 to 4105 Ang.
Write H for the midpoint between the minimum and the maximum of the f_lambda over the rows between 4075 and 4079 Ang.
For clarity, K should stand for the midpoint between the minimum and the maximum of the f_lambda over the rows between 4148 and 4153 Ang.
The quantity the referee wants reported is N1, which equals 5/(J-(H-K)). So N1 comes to 0.622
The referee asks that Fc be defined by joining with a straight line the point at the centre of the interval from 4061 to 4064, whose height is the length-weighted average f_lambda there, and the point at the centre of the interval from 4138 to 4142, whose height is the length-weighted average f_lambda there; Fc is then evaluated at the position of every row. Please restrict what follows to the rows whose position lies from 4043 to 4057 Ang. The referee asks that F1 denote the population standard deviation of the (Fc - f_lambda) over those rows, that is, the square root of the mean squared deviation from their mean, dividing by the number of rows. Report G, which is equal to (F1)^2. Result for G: 0.15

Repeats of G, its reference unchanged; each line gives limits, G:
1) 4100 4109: 0.05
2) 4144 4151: 0.06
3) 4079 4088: 0.31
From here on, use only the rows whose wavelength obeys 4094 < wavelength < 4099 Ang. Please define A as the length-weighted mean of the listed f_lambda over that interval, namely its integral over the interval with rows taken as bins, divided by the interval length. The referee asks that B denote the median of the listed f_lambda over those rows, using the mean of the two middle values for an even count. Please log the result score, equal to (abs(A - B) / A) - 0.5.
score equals -0.472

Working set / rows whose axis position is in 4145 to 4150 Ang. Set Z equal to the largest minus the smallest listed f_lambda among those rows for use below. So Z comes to 0.2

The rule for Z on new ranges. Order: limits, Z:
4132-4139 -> 1.5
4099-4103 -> 0.3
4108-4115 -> 1.8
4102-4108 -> 0.2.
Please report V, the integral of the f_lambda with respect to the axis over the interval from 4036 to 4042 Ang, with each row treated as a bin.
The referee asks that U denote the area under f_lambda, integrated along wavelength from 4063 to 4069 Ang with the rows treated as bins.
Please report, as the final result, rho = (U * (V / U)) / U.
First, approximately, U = 55.3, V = 48.7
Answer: 0.88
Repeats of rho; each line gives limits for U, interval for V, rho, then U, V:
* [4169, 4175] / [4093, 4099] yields 0.98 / 49.8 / 48.6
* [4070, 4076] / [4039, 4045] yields 0.93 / 53.3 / 49.7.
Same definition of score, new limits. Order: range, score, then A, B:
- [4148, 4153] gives -0.481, 8.4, 8.5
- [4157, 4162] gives -0.498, 8.1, 8.1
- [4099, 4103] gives -0.498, 8.0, 8.0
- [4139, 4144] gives -0.492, 8.7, 8.7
